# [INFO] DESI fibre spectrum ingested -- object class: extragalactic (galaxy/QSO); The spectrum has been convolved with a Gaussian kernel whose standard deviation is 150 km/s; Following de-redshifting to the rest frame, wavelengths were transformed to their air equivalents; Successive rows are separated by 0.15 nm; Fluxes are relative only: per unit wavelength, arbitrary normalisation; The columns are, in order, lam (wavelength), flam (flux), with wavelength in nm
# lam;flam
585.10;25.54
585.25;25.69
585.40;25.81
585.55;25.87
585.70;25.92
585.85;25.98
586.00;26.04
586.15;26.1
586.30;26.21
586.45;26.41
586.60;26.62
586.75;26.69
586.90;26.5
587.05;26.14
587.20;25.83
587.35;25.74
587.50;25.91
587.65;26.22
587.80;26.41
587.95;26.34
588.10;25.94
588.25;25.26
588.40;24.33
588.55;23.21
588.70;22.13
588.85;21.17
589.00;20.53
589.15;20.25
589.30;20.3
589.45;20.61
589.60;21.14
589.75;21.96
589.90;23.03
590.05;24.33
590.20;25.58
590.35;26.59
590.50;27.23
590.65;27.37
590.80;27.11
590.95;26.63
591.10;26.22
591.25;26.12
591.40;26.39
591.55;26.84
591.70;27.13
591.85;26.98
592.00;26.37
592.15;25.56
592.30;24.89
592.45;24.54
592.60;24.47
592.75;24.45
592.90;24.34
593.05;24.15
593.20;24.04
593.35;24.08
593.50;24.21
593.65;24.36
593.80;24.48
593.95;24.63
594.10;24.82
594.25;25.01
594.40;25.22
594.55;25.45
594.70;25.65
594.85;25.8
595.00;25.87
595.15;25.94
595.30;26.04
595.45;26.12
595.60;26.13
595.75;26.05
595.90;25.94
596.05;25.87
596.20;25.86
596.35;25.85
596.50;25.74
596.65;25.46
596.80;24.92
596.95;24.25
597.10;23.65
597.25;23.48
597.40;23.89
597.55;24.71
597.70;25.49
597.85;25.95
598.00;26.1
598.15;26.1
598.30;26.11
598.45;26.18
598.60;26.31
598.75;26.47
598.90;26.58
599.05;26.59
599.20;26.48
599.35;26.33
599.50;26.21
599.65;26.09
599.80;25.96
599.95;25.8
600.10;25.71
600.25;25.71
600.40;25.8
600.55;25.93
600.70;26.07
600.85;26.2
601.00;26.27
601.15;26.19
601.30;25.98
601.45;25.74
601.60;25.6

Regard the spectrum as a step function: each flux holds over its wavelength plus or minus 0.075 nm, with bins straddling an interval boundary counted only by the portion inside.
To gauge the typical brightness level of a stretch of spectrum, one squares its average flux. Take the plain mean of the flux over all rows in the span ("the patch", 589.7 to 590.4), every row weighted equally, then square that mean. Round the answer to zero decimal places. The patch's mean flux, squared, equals 590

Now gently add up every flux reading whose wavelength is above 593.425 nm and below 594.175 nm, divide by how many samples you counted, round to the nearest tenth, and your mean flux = 24.5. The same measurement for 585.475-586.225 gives 26.0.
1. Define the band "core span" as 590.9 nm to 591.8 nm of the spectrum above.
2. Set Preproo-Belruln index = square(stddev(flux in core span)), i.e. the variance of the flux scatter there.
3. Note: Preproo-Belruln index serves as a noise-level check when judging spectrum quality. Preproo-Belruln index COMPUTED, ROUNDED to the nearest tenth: 0.1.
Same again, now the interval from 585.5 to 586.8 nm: 0.1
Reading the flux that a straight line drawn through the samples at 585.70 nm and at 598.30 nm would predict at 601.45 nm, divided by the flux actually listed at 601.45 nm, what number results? 1.02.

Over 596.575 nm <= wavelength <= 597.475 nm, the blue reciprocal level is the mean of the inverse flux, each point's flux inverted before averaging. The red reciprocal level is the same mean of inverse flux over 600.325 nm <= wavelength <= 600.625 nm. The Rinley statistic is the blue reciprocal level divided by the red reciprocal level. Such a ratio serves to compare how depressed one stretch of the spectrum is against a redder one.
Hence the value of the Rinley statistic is 1.07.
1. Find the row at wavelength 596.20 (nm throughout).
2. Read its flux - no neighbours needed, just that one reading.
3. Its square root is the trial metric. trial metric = 5.09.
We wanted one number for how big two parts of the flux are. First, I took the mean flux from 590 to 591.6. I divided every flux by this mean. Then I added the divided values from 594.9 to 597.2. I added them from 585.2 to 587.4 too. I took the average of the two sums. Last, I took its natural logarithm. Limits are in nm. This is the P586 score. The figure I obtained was 2.69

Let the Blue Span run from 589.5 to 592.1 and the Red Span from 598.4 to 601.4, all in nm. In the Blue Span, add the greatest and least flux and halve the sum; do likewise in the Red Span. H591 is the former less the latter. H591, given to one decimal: -1.9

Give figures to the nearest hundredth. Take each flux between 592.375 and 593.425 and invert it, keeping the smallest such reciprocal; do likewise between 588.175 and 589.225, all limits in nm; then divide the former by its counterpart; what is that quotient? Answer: 1.03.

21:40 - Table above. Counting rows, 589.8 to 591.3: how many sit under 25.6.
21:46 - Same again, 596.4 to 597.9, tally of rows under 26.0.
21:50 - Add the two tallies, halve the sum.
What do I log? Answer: 6.5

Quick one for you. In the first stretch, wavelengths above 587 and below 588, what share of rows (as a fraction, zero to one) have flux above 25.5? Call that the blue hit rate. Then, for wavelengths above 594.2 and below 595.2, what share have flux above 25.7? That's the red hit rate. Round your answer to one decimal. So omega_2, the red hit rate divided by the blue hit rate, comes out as 0.4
